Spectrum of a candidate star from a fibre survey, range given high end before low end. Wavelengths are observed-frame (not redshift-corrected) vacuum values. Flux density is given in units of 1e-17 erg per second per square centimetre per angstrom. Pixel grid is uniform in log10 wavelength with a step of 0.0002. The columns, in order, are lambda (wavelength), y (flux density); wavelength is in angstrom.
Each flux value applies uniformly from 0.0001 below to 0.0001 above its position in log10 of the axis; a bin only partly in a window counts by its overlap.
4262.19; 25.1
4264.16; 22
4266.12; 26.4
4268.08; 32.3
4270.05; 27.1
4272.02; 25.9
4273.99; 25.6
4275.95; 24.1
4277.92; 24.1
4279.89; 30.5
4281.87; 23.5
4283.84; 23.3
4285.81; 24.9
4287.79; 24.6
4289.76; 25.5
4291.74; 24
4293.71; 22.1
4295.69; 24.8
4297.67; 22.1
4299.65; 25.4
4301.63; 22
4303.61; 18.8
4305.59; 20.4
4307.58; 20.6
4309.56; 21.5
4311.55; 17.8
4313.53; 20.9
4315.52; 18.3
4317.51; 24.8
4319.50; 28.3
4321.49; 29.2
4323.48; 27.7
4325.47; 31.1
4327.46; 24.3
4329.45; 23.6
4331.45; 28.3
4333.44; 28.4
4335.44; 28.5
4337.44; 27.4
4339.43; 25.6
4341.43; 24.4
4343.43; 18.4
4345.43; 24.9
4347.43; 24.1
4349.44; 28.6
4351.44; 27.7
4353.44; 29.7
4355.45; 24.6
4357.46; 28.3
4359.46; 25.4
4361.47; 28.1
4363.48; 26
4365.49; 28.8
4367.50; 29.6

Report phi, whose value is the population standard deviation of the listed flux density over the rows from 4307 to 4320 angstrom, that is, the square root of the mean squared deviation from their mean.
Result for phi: 3.4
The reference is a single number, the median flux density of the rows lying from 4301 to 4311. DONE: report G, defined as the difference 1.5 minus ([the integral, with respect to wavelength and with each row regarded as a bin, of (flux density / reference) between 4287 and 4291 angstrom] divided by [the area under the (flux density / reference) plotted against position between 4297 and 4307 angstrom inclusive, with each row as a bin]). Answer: 1.0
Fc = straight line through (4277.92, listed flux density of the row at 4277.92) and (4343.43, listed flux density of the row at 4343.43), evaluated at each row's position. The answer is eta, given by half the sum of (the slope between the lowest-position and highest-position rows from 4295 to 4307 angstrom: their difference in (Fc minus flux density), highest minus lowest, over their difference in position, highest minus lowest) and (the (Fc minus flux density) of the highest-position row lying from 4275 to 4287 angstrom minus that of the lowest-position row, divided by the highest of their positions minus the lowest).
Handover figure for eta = 0.1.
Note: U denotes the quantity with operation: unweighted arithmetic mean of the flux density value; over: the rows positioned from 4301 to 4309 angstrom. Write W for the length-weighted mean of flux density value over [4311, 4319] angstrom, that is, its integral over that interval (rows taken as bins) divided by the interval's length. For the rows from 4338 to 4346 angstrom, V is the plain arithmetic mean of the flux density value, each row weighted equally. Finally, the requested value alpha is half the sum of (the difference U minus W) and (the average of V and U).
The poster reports 10.6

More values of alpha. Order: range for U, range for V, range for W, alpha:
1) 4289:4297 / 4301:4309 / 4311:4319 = 12.6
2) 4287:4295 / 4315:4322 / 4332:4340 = 10.5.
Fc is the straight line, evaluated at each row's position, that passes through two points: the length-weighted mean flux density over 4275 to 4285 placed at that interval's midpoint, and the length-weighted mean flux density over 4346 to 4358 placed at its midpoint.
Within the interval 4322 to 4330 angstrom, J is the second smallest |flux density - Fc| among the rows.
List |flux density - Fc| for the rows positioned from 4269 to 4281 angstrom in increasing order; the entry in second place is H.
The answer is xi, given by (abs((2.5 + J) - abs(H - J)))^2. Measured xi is 11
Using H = 0.88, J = 2.1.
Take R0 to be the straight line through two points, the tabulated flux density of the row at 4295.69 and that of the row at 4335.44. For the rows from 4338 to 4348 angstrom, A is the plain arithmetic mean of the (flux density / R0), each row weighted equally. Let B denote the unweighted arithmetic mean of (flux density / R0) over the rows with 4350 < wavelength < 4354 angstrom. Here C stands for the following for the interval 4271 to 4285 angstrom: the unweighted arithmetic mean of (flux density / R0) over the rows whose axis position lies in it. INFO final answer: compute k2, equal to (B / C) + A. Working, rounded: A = 0.80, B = 0.95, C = 1.09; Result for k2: 1.68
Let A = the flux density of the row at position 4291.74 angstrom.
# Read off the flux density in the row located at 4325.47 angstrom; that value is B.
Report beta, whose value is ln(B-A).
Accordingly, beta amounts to 2.0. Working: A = 24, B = 31.1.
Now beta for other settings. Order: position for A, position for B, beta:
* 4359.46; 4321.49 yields 1.3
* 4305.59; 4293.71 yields 0.5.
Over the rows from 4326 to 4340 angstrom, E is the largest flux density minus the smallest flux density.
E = 5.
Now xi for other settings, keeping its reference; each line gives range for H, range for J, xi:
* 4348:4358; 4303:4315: 13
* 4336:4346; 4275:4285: 11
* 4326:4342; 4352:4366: 13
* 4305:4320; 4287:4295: 3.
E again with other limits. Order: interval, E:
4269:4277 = 3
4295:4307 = 7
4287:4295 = 3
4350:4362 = 5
